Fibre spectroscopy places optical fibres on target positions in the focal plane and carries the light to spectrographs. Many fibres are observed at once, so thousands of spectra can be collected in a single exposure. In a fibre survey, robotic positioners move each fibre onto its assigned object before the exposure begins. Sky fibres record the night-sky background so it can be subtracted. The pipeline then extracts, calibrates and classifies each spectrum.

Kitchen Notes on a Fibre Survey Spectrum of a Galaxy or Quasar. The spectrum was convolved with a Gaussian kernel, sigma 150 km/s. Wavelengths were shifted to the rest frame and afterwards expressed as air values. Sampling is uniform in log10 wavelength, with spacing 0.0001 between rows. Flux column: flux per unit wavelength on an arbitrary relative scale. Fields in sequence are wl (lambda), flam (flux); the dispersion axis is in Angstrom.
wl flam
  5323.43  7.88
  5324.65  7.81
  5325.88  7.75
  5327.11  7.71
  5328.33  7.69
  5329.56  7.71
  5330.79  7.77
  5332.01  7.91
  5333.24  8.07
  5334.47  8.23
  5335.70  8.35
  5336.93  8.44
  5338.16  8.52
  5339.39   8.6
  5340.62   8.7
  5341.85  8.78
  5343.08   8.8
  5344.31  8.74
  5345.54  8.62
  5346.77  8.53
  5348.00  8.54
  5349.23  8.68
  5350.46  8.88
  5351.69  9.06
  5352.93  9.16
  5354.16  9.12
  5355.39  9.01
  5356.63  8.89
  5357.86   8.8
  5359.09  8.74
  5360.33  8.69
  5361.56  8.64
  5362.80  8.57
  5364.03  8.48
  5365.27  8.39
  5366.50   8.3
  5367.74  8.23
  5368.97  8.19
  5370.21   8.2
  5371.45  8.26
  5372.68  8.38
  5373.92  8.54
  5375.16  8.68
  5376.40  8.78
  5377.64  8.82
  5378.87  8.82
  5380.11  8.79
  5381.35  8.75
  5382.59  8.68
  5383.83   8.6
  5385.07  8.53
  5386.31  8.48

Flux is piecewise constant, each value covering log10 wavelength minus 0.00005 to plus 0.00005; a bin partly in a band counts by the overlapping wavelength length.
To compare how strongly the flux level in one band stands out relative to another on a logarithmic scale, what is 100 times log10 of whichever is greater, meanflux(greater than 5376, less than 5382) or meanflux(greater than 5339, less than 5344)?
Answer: 94.4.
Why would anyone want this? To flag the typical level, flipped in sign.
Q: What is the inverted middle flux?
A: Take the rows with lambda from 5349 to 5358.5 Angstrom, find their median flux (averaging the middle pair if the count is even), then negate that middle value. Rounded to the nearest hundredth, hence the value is -8.95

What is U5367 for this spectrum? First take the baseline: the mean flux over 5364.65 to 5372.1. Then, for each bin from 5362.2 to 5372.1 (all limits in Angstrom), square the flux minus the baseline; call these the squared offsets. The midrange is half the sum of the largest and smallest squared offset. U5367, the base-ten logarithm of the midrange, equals -1.3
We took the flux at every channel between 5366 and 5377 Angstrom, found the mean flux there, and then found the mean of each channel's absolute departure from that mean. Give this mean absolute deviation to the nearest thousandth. 0.181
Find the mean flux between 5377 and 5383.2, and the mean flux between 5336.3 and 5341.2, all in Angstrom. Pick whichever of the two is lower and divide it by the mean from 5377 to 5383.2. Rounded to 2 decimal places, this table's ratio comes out 0.98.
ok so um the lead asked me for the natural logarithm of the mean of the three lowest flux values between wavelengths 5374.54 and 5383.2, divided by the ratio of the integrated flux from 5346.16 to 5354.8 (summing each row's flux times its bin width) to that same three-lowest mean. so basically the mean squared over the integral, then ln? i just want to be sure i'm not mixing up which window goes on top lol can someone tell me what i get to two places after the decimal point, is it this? -0.01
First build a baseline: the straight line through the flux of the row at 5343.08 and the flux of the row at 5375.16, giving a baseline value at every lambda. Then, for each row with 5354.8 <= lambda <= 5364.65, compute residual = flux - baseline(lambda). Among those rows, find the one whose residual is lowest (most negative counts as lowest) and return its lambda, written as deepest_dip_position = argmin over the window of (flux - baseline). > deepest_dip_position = 5364.03 Angstrom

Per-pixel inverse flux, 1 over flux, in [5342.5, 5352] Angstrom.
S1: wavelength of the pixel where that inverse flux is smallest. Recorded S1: 5351.69 Angstrom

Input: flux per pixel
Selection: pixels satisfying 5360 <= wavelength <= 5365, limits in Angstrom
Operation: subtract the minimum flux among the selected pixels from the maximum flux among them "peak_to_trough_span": 0.210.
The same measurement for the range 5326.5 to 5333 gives 0.220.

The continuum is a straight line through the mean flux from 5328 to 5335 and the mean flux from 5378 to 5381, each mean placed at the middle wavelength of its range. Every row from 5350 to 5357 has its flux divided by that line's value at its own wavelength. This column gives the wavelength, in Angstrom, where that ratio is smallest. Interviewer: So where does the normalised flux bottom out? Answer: 5356.63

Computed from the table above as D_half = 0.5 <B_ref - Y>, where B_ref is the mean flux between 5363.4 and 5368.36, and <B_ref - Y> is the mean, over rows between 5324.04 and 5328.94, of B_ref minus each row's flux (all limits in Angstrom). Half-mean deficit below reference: 0.31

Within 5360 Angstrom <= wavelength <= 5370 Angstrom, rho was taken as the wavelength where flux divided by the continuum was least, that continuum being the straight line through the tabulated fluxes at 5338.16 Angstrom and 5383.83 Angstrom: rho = 5368.97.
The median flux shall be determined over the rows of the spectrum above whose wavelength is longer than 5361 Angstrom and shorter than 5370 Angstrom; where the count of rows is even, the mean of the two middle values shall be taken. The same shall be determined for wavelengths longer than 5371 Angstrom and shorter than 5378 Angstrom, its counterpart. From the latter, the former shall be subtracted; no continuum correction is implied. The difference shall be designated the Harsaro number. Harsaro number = 0.22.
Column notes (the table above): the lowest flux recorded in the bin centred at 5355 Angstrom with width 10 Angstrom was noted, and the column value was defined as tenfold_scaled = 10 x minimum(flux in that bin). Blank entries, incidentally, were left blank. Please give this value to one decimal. 87.4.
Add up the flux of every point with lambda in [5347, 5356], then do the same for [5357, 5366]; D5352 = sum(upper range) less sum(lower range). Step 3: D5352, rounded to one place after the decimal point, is -2.1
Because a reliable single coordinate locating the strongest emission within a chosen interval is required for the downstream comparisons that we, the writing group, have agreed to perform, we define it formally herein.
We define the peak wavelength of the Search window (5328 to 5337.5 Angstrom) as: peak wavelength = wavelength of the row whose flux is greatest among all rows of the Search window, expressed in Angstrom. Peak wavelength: 5336.93 Angstrom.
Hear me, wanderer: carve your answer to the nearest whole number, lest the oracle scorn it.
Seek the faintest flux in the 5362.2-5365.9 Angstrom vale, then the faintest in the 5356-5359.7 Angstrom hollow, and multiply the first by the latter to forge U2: 73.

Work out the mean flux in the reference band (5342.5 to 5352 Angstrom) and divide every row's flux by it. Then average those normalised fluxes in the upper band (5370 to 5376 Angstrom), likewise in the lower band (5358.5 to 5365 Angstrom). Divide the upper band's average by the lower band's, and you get 0.98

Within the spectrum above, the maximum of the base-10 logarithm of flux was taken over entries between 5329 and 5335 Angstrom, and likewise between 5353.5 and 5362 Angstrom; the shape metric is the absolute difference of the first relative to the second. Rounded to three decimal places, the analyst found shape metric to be 0.045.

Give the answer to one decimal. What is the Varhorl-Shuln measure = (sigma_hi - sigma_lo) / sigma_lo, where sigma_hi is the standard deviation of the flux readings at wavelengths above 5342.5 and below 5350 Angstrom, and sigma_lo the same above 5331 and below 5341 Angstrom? -0.6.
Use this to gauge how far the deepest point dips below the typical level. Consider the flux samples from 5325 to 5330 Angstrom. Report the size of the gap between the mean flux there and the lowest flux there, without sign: 0.025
